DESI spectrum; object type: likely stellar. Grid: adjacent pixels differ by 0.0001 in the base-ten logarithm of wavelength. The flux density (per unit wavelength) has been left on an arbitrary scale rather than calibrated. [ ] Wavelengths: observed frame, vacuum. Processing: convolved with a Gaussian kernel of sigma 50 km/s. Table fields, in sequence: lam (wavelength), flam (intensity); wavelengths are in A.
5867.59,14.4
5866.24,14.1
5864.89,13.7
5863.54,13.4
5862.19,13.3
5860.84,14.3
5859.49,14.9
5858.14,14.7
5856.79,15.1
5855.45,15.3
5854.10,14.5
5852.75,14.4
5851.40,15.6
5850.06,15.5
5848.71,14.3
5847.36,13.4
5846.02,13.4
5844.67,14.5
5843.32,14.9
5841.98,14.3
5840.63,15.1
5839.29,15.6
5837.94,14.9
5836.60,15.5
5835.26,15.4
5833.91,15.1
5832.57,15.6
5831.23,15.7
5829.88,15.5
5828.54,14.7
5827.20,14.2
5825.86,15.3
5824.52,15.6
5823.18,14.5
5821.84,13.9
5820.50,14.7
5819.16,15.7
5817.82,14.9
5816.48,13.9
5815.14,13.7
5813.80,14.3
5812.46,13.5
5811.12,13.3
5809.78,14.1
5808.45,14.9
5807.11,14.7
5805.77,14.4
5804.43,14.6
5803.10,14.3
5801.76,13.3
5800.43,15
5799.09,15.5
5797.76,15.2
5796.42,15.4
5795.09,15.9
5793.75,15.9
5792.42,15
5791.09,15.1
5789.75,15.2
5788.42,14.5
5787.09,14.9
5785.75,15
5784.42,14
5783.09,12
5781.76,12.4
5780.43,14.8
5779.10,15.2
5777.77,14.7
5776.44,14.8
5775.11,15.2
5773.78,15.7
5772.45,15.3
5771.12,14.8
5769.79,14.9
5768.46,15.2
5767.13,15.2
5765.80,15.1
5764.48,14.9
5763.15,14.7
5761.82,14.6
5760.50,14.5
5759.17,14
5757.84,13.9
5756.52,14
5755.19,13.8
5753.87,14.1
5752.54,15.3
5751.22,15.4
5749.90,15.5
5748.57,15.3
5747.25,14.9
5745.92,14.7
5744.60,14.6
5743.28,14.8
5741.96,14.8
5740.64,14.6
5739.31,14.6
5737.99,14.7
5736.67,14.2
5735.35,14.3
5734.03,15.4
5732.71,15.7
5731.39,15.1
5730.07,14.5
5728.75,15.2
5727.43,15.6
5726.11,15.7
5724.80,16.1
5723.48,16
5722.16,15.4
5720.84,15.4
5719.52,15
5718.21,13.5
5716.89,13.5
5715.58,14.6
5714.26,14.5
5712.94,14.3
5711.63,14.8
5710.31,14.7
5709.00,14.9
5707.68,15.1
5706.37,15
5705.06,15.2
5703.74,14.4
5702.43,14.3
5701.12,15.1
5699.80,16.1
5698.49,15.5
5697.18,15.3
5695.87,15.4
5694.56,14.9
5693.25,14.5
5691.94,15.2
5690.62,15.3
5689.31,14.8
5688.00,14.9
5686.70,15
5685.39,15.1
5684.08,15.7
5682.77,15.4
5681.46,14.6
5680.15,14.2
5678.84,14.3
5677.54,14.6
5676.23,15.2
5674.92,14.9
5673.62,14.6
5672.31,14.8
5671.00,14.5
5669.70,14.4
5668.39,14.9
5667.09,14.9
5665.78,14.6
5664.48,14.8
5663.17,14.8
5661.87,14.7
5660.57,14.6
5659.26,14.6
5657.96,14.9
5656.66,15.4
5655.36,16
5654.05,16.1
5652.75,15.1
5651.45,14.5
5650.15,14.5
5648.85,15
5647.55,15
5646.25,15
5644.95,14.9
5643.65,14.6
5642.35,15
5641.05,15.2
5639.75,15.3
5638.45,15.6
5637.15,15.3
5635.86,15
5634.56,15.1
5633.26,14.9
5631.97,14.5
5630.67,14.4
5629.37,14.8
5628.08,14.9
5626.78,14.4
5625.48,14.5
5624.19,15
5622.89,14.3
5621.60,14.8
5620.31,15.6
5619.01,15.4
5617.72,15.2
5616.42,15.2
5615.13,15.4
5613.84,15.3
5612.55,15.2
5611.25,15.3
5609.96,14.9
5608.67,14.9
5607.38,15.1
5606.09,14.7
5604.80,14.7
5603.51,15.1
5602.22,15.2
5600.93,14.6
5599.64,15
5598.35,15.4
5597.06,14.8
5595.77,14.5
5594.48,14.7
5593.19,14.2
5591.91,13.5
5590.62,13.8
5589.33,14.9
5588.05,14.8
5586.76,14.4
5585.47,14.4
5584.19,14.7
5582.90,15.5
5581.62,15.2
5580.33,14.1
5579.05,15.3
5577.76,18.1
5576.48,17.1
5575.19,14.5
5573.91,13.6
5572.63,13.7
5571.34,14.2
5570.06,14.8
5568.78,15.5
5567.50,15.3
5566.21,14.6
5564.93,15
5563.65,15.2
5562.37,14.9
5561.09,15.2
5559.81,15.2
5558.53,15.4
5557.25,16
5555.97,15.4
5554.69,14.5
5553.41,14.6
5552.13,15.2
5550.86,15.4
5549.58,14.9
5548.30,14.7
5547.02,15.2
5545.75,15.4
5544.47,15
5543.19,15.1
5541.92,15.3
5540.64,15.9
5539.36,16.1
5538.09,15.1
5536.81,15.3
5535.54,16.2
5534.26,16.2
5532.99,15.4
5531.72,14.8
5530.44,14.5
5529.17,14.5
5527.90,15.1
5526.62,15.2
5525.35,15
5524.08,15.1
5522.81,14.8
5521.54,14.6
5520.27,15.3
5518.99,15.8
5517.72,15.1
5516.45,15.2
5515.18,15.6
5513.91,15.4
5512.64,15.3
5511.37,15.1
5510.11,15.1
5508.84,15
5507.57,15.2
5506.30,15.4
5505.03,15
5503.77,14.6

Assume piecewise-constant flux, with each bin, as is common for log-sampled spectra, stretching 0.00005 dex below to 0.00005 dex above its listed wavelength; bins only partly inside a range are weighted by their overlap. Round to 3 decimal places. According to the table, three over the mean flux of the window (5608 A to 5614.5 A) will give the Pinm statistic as 0.198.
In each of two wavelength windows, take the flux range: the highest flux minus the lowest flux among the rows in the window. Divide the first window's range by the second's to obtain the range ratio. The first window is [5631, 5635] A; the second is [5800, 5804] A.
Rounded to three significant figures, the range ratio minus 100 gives -99.6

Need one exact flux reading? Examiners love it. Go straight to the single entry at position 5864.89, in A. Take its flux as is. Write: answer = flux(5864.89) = 13.7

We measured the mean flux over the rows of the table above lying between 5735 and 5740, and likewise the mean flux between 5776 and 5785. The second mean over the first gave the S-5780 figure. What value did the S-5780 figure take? 0.97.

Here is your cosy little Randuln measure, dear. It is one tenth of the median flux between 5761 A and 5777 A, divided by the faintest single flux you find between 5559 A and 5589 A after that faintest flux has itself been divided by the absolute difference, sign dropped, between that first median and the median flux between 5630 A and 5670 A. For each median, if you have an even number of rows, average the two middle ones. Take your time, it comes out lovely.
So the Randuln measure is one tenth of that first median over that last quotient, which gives 0.011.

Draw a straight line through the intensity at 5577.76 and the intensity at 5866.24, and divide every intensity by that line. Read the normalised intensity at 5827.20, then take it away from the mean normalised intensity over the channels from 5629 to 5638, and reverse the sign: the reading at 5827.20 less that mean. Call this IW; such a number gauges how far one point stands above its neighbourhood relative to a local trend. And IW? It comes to 0.11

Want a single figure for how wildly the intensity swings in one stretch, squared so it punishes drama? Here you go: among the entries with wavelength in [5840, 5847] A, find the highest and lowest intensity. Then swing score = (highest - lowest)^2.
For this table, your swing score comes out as 2.9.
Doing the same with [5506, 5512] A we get 0.2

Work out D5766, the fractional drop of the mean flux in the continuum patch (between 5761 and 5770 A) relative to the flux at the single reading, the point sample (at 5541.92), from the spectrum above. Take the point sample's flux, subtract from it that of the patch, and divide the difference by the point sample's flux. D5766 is 0.023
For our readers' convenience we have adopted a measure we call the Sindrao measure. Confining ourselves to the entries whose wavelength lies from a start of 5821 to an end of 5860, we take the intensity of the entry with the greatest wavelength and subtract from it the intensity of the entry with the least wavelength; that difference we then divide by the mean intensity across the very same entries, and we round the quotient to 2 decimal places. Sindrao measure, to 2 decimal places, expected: 0.07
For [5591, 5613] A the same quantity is 0.11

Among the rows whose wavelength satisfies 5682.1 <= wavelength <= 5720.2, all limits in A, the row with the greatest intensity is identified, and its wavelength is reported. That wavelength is 5699.80 A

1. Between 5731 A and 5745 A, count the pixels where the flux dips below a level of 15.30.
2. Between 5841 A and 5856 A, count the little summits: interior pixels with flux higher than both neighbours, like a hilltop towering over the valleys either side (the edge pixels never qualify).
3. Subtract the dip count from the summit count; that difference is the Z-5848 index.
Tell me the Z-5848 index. -7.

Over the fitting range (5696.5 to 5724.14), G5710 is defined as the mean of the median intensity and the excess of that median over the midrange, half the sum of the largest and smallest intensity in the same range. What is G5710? 7.60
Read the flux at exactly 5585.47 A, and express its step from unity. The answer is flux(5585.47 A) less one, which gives 13.40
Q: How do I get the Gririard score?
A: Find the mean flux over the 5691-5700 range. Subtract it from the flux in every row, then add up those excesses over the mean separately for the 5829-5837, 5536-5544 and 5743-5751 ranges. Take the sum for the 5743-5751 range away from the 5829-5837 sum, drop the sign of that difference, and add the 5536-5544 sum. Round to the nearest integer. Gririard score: 4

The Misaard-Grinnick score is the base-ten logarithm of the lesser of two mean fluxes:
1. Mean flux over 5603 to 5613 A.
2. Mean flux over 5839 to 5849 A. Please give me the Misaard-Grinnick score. 1.16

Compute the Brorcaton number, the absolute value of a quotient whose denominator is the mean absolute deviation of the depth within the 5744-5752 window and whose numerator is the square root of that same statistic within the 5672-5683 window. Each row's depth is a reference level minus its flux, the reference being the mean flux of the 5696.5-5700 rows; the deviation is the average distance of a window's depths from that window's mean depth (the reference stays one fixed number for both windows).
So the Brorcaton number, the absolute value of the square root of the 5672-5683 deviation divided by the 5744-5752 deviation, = 1.7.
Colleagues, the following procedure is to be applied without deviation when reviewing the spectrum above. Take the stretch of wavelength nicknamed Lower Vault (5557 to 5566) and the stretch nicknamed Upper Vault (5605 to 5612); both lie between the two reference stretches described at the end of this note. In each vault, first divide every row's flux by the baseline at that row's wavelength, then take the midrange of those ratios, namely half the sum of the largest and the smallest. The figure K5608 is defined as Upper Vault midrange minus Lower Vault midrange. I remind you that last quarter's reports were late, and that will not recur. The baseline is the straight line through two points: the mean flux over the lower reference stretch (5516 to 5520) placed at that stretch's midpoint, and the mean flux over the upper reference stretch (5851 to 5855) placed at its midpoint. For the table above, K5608 -0.024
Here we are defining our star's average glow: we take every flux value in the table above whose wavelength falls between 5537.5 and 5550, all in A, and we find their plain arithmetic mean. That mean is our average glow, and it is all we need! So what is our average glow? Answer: 15.3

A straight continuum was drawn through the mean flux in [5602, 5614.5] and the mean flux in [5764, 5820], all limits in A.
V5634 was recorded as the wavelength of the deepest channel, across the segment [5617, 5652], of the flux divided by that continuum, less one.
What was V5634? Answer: 5622.89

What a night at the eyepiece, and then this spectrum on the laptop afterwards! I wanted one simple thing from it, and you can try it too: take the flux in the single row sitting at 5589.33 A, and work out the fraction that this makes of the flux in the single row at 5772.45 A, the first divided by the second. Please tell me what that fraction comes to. 0.974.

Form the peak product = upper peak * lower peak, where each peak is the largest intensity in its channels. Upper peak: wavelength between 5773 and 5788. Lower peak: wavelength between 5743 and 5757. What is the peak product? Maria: 243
